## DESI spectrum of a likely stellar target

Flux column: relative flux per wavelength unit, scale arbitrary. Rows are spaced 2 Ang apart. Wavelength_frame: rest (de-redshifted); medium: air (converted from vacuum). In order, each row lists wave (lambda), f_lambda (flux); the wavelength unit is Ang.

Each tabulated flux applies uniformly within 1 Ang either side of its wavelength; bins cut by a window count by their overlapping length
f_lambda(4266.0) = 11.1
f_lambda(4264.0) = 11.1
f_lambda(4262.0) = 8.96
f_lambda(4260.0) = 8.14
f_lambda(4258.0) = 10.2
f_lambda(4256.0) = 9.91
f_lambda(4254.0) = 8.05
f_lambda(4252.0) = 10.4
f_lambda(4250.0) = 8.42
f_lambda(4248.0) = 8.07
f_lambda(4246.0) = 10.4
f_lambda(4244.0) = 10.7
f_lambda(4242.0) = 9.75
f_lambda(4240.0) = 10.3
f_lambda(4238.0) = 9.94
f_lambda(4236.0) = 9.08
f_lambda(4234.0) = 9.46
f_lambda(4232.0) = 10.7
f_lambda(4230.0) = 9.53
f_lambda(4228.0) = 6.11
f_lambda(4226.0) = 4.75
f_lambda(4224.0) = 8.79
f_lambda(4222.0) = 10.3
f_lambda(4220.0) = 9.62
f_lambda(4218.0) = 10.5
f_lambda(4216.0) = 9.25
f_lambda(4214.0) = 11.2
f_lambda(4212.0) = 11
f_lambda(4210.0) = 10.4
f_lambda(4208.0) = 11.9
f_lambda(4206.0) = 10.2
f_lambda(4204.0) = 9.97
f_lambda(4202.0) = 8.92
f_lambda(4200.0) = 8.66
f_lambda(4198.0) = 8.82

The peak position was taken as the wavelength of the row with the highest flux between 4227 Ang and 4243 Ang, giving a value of 4232.0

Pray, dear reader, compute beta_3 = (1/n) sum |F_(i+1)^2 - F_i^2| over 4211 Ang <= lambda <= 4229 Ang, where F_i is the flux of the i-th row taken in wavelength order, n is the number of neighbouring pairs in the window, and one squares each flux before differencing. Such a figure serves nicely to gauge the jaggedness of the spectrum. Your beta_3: 25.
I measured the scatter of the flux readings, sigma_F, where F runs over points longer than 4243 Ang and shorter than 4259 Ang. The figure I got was 1.1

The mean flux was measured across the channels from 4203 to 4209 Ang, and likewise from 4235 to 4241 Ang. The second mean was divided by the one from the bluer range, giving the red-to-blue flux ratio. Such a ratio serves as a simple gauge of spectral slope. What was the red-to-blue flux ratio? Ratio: 0.9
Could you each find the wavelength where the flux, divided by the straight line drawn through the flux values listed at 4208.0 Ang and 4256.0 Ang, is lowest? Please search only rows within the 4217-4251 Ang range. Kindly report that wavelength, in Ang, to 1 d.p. 4226.0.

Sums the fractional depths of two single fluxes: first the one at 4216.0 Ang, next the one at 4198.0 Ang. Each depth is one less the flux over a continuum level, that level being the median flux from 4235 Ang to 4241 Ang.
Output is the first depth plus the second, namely 0.18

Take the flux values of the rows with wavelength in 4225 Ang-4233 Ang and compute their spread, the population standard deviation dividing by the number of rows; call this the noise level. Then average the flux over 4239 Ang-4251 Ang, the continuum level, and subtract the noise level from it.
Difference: 7.18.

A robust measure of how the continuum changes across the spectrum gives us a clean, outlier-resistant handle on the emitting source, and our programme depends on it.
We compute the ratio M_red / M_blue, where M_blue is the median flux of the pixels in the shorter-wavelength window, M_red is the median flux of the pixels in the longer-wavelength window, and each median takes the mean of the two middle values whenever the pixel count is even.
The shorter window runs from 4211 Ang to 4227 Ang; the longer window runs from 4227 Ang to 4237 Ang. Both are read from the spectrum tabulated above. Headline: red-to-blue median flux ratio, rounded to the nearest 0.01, 0.95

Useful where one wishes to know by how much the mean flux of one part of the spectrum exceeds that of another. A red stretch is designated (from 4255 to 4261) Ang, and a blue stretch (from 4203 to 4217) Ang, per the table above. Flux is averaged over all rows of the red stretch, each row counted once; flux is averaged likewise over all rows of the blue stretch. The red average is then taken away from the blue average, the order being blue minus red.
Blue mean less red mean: 1.1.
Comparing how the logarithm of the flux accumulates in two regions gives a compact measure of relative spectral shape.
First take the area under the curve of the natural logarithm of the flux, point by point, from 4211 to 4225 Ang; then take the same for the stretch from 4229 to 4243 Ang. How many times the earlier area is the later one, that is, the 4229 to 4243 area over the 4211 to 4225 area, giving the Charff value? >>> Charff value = 0.99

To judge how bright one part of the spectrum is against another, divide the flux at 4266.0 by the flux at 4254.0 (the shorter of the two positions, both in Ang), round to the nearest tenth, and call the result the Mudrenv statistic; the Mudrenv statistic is 1.4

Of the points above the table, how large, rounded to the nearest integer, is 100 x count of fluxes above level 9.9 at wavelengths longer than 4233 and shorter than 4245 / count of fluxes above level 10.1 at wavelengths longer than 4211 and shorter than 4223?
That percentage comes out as 75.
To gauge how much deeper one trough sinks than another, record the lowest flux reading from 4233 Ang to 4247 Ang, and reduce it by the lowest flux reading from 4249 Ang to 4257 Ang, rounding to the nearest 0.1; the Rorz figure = 1.0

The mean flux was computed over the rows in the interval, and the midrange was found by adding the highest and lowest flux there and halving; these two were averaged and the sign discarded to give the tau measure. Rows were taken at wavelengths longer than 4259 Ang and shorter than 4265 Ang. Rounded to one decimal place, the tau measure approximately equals 9.5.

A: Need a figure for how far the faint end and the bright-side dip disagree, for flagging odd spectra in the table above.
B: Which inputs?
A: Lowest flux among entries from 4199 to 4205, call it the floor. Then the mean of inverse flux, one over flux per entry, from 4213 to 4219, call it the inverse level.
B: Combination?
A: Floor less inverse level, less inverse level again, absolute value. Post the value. 8.5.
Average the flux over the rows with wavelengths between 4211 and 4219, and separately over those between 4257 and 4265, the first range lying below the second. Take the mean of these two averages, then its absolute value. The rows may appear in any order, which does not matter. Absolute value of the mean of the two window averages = 10.0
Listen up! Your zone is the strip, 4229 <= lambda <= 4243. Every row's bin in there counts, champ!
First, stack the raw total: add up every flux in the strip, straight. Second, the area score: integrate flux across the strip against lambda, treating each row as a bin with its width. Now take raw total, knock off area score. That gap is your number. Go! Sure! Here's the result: -68.8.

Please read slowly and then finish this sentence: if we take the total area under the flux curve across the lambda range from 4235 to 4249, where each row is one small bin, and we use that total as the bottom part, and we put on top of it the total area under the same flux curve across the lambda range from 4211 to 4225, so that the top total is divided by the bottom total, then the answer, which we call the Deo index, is 1.04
